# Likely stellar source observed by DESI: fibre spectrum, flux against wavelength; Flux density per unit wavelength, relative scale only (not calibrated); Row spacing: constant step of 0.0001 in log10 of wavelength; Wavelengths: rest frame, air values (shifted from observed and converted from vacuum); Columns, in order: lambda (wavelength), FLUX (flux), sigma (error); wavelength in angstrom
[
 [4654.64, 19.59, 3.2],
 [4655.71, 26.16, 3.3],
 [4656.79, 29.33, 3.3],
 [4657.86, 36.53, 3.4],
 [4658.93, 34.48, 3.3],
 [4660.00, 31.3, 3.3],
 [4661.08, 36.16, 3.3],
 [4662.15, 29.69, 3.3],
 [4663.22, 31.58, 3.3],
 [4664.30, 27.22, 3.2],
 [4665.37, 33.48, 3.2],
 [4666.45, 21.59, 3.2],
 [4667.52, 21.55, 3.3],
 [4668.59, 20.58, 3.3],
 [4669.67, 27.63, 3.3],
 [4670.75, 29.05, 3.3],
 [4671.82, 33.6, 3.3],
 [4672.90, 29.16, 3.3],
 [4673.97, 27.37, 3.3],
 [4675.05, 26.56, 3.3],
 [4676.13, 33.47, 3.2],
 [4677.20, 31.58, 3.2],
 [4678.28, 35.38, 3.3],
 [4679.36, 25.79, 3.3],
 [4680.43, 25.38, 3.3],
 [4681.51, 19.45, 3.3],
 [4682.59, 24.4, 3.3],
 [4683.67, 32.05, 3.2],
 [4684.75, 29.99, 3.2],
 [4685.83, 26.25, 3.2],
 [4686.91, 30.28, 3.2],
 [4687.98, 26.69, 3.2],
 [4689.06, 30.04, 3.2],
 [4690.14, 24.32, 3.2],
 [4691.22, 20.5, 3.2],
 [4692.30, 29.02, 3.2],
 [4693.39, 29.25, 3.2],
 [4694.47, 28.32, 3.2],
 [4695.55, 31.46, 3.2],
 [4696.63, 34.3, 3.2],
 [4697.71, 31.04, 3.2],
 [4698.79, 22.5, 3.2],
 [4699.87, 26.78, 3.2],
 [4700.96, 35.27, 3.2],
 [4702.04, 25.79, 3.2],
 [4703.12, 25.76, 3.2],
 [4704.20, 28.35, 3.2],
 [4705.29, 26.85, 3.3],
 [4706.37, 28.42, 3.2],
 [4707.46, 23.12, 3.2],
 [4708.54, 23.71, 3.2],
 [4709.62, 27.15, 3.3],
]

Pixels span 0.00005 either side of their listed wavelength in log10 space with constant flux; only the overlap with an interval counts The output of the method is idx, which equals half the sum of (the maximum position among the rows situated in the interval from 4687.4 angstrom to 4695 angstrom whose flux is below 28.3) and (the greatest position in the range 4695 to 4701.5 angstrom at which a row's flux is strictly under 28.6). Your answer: 4695.5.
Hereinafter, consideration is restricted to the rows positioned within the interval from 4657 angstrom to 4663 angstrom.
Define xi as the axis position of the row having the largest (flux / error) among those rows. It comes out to 4661.08 angstrom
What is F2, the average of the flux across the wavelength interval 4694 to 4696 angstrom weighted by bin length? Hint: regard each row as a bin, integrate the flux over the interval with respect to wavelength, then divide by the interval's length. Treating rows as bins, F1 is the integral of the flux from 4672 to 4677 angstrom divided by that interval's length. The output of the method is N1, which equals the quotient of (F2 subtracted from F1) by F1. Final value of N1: -0.01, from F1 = 29.6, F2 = 30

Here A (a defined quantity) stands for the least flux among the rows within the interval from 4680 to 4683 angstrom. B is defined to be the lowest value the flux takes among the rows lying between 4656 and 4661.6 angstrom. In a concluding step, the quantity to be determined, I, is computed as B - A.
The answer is 10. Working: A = 19.45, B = 29.33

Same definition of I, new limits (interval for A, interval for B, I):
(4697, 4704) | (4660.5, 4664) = 7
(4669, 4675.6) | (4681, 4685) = -7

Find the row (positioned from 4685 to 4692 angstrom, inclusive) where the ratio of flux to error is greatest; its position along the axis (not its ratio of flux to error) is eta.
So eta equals 4686.91 angstrom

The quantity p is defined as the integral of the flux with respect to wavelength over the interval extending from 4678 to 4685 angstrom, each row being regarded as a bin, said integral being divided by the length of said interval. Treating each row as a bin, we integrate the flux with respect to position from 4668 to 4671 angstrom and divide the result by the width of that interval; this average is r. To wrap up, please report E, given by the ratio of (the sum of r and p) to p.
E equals 1.93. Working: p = 27.1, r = 25.3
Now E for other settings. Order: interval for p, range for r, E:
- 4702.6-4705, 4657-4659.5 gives 2.29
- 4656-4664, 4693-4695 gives 1.89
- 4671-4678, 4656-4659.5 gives 2.08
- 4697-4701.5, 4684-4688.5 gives 1.98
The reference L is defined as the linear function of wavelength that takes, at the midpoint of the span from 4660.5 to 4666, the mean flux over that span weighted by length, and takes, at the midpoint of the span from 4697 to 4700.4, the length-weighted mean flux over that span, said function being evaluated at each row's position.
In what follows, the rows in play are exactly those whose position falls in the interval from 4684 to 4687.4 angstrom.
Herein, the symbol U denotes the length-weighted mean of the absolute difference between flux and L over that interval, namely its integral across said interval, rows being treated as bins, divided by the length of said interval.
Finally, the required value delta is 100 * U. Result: 184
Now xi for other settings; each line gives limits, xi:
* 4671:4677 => 4676.13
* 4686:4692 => 4686.91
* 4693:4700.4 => 4696.63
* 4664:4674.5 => 4665.37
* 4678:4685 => 4678.28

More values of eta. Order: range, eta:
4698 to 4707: 4700.96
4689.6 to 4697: 4696.63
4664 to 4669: 4665.37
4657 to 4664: 4661.08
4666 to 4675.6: 4671.82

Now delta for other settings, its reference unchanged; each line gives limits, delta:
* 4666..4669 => 969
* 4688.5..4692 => 415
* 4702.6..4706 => 111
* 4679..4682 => 590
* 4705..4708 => 199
